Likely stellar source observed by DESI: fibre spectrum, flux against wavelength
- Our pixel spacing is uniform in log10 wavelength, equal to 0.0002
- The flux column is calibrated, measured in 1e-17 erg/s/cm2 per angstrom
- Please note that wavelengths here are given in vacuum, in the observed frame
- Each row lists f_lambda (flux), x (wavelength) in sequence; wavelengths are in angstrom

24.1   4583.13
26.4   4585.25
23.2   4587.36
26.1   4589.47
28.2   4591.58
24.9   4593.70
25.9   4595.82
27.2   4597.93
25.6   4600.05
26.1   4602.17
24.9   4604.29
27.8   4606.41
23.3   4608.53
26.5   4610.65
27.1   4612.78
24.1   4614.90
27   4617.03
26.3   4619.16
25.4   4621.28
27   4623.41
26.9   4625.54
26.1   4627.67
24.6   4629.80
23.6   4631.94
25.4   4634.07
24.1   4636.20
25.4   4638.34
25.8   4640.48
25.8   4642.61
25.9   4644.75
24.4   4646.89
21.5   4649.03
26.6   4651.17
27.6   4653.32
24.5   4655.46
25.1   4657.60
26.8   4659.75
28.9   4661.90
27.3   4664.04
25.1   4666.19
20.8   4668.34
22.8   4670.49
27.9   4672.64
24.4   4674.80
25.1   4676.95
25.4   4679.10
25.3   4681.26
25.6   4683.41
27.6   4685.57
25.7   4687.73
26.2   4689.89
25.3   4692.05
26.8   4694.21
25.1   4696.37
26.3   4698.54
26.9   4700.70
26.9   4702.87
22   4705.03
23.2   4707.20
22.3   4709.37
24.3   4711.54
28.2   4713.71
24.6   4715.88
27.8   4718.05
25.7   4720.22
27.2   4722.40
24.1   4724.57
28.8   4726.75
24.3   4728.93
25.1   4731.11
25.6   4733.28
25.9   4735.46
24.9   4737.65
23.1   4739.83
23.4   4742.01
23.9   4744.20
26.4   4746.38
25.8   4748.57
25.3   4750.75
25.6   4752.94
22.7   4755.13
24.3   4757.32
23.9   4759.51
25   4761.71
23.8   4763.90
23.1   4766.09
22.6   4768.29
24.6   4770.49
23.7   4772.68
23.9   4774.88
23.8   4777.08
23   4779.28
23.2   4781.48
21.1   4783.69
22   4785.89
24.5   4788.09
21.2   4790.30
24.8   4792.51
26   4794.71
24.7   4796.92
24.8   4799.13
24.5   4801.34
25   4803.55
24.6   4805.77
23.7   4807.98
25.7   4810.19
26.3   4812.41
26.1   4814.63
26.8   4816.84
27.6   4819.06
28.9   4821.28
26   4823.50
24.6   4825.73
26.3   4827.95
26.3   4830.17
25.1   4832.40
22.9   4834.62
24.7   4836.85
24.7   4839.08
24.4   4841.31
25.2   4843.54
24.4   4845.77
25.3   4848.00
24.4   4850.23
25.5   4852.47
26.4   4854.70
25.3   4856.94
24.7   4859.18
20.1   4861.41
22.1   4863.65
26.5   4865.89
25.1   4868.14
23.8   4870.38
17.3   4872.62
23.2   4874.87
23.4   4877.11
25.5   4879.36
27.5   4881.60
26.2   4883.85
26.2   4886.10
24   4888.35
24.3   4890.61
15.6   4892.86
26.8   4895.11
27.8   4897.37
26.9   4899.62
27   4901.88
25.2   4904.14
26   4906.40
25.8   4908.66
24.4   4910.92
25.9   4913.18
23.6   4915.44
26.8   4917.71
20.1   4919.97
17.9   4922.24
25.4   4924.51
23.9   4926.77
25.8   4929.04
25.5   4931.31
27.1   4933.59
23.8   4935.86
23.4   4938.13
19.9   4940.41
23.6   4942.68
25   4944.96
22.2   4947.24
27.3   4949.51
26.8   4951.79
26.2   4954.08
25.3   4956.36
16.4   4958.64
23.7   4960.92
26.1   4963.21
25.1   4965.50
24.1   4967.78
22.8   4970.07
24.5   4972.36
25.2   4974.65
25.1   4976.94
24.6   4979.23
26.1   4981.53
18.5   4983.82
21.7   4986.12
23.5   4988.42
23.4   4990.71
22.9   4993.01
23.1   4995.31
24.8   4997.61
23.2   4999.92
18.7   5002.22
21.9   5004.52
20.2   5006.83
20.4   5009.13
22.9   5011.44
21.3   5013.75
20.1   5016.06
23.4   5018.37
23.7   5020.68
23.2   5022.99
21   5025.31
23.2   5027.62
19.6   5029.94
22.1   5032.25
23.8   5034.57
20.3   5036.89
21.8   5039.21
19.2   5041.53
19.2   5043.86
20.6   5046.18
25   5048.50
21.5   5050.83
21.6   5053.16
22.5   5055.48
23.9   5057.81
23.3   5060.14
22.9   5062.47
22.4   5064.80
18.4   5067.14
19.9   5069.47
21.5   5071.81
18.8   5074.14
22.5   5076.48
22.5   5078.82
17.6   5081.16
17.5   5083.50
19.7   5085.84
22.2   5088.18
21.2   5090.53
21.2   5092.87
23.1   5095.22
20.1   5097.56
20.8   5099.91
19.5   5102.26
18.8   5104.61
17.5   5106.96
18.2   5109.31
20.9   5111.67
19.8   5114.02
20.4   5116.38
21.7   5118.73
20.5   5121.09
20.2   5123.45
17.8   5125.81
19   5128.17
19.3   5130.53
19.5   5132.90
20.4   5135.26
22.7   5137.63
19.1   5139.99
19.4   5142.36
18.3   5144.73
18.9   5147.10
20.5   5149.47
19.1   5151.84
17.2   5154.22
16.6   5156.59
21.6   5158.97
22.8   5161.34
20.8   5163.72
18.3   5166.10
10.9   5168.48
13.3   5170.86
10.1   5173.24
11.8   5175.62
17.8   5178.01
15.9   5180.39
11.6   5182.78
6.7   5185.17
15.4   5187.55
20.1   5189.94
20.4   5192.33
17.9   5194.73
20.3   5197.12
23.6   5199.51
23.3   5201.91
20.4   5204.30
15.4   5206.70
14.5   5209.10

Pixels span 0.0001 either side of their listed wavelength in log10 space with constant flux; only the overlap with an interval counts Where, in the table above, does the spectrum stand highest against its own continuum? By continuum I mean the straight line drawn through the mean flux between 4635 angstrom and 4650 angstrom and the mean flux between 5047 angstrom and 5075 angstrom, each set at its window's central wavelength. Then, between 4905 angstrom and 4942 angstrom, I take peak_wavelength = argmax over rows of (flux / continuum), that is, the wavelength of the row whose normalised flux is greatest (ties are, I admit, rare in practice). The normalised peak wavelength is 4933.59 angstrom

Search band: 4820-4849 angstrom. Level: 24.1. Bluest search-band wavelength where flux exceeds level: 4821.28 angstrom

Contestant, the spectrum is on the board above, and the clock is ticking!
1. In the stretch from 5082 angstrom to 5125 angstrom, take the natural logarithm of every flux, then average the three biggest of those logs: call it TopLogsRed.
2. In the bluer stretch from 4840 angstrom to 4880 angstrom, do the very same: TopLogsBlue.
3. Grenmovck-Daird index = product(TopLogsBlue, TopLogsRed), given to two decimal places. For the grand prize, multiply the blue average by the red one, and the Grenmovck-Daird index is 10.13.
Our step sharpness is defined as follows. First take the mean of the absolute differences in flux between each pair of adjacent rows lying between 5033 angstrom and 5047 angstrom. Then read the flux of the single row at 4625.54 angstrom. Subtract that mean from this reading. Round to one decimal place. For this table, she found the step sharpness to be 25.1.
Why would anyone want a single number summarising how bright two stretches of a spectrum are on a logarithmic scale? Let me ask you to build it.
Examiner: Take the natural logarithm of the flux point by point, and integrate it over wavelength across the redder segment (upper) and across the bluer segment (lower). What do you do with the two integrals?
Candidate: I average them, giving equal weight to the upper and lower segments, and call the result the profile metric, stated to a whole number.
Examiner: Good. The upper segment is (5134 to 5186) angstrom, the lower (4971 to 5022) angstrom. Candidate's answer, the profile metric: 152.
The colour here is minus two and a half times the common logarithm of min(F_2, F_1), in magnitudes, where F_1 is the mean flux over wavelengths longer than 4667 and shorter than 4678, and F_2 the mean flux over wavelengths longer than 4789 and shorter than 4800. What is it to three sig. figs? -3.46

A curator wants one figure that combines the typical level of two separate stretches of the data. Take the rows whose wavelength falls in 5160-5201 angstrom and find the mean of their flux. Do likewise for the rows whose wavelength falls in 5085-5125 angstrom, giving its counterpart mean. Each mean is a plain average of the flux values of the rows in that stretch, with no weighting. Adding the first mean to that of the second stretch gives 36.7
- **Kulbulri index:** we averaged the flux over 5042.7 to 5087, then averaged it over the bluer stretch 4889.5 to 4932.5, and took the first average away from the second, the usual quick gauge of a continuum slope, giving 3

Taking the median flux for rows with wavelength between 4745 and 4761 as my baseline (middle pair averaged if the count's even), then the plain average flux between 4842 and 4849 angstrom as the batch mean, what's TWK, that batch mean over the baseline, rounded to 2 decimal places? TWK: 0.99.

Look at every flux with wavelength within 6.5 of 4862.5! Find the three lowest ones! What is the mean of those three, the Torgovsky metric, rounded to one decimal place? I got 22.3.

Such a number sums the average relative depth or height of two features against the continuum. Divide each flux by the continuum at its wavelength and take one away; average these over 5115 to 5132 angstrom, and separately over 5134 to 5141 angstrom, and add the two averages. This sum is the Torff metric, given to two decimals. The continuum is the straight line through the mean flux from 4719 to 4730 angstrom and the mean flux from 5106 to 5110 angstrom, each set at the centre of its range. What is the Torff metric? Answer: 0.34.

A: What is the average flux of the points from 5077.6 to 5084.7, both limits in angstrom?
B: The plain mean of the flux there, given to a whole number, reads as 19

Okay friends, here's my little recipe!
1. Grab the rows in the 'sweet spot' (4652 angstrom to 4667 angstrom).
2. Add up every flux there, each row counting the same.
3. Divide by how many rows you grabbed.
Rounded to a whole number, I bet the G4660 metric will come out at 26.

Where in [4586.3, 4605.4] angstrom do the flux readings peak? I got 4591.58 angstrom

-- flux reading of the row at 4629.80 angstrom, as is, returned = 24.6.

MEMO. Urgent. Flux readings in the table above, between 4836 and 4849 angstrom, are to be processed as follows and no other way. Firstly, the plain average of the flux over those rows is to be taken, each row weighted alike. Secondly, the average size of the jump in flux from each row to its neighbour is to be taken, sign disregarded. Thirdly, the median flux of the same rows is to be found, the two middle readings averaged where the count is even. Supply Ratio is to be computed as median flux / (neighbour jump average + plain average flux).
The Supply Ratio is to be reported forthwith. 0.97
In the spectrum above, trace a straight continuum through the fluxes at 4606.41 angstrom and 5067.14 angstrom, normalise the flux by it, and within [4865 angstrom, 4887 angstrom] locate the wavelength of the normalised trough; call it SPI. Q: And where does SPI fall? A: 4872.62 angstrom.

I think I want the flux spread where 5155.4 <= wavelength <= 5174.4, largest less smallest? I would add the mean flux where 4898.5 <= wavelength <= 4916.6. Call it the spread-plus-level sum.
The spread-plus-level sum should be 38.3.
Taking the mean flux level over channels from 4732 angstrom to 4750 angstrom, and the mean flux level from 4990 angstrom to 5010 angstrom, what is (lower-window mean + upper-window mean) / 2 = 23.5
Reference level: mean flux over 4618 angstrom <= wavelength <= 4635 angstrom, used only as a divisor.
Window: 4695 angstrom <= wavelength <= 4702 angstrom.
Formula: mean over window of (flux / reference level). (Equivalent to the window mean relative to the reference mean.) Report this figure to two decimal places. 1.02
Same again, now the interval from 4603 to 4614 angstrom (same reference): 1.01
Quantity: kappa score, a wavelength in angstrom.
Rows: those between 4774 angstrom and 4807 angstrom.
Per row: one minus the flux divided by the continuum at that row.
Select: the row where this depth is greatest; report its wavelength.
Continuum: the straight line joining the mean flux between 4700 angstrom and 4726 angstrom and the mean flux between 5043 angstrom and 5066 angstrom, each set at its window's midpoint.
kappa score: 4783.69 angstrom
